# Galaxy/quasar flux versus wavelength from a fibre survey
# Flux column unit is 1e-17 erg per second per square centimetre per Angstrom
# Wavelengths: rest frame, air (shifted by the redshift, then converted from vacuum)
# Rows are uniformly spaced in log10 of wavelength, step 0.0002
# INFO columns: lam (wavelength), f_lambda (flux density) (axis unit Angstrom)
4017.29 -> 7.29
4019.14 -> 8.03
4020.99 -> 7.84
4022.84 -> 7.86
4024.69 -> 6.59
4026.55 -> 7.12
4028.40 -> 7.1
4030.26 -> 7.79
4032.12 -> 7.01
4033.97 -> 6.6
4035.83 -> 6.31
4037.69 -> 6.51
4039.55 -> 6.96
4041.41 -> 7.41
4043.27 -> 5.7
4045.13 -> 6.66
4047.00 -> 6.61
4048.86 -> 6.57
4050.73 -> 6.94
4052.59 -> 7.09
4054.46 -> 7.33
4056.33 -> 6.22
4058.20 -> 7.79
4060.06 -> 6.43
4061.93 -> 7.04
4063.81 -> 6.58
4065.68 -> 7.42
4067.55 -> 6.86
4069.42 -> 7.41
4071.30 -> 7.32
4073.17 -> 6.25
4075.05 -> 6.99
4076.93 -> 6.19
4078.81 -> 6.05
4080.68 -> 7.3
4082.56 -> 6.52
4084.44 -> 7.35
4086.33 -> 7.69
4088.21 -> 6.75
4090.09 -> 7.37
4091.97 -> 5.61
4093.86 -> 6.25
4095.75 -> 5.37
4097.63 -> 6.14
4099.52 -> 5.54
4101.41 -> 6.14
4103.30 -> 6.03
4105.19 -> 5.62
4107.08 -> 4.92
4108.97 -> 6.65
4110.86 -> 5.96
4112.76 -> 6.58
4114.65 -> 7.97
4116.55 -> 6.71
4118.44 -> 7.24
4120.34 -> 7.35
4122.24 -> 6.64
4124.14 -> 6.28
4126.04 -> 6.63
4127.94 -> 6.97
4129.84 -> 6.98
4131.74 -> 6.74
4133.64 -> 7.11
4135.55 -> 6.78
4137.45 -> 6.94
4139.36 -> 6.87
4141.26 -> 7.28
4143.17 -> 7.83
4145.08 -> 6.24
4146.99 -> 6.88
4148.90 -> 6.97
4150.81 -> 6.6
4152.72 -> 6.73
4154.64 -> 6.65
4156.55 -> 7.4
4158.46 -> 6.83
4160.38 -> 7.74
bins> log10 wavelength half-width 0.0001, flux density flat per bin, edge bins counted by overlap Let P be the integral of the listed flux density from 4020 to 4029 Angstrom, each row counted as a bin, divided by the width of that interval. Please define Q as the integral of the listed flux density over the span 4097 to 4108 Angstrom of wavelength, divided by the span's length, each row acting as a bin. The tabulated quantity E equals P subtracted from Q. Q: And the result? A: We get -1.6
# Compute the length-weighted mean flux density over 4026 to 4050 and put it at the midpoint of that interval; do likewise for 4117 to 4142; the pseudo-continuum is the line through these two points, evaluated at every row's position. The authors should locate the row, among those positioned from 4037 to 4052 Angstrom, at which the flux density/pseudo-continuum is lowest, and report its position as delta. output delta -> 4043.27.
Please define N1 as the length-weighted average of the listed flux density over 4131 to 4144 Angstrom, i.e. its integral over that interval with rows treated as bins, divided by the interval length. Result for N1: 7.1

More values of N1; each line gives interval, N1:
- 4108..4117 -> 6.8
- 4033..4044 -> 6.6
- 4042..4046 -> 6.3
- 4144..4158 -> 6.8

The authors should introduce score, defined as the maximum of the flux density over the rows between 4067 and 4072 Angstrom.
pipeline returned 7.41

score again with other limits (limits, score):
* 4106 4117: 7.97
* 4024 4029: 7.12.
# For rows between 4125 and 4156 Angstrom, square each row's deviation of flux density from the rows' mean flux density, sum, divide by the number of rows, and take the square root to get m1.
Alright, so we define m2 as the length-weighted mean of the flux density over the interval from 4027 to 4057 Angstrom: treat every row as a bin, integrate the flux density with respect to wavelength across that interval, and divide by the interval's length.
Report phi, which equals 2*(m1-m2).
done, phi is -12.9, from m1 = 0.34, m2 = 6.81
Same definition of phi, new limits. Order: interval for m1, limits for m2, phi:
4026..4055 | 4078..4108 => -11.6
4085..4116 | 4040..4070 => -12.1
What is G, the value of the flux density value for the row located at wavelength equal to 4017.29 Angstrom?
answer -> 7.29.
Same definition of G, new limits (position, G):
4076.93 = 6.19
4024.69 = 6.59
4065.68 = 7.42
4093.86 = 6.25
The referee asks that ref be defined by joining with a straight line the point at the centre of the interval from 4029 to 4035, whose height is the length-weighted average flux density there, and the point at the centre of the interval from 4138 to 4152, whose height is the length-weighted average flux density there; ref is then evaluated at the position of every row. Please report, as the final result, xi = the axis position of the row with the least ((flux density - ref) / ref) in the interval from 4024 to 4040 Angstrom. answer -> 4035.83 Angstrom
